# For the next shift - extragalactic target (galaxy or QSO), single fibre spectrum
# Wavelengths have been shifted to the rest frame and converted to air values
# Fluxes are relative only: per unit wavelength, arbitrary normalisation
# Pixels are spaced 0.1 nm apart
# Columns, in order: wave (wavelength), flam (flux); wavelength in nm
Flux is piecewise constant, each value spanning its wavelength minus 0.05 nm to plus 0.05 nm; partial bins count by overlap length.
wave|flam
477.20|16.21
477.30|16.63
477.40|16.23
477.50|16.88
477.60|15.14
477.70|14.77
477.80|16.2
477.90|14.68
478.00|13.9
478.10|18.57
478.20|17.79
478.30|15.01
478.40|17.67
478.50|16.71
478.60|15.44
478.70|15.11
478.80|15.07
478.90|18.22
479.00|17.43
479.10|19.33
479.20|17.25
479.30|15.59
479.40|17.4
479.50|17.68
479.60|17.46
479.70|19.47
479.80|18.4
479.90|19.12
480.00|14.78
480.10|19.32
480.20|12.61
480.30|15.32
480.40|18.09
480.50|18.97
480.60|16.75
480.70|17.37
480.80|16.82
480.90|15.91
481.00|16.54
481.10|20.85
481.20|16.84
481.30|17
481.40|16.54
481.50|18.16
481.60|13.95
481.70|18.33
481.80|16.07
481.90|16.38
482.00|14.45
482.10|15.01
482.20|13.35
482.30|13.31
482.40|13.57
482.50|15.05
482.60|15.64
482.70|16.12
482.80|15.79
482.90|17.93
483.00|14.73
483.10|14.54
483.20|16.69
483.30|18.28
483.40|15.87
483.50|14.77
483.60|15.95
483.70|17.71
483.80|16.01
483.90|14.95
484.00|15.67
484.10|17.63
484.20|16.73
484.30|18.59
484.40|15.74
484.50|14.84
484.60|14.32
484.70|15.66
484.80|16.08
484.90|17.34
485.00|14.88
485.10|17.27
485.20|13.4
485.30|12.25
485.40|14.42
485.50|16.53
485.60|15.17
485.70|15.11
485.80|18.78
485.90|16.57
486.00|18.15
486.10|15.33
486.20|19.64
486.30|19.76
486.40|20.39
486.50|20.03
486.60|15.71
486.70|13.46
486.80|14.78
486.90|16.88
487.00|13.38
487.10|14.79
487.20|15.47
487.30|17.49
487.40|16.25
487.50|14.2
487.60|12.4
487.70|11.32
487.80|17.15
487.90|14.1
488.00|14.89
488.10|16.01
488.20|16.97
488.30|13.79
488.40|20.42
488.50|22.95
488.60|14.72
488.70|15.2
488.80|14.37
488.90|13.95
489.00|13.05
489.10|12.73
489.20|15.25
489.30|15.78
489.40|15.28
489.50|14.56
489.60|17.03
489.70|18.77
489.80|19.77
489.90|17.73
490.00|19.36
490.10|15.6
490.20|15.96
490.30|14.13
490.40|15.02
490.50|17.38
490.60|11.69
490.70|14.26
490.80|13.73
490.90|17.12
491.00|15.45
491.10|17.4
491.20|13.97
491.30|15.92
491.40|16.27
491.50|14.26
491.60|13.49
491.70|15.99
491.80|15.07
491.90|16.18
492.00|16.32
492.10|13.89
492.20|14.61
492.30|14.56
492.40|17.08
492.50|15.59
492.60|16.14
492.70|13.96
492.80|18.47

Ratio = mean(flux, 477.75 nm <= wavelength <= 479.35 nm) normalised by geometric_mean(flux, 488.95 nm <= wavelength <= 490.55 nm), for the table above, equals 1.03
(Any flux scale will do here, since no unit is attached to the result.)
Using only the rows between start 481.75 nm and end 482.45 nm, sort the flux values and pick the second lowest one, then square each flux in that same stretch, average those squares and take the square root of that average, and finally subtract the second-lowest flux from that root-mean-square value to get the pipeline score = 1.3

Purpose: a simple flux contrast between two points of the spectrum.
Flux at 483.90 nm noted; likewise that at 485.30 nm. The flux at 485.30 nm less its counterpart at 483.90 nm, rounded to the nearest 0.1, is -2.7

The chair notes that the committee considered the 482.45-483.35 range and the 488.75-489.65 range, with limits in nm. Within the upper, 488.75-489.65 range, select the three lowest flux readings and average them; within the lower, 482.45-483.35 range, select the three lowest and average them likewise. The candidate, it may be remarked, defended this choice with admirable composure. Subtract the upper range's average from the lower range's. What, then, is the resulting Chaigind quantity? 1.5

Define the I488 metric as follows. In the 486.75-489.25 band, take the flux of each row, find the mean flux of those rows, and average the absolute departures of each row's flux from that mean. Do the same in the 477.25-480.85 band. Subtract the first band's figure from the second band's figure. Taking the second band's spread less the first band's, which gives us -0.4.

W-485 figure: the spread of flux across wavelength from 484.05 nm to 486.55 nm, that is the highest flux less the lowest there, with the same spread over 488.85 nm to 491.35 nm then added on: 16.2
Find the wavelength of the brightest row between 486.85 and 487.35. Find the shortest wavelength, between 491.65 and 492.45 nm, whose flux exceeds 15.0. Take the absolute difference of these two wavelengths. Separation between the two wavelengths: 4.40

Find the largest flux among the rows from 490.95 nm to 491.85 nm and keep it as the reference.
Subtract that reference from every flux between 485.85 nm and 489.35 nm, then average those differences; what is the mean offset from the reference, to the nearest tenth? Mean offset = -1.5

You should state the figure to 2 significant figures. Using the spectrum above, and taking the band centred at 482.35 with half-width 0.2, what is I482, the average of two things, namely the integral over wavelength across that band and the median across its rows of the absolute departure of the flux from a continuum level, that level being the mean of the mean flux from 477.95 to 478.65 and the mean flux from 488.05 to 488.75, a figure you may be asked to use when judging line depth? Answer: 2.3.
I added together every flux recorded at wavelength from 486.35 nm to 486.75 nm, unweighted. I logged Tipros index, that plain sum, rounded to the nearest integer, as 70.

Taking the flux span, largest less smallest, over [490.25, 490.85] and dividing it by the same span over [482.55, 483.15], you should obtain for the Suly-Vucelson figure 1.7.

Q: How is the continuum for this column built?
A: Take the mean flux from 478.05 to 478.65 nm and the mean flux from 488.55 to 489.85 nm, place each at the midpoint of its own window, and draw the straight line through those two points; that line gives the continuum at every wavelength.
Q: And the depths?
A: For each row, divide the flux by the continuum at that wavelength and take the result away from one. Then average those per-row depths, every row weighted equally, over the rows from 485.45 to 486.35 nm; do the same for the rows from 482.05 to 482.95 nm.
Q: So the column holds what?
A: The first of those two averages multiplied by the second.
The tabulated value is -0.0065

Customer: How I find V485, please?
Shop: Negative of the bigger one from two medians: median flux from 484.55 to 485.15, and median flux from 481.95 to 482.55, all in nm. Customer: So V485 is -15.9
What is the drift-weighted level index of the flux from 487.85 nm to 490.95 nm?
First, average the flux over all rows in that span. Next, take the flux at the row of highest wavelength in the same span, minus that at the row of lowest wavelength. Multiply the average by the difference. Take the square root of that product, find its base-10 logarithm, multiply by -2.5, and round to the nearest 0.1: -2.1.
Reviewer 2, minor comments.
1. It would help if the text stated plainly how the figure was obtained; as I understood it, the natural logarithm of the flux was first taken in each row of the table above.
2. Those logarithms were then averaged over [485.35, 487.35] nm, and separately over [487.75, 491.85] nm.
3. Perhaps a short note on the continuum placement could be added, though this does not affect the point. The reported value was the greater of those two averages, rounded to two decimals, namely 2.80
